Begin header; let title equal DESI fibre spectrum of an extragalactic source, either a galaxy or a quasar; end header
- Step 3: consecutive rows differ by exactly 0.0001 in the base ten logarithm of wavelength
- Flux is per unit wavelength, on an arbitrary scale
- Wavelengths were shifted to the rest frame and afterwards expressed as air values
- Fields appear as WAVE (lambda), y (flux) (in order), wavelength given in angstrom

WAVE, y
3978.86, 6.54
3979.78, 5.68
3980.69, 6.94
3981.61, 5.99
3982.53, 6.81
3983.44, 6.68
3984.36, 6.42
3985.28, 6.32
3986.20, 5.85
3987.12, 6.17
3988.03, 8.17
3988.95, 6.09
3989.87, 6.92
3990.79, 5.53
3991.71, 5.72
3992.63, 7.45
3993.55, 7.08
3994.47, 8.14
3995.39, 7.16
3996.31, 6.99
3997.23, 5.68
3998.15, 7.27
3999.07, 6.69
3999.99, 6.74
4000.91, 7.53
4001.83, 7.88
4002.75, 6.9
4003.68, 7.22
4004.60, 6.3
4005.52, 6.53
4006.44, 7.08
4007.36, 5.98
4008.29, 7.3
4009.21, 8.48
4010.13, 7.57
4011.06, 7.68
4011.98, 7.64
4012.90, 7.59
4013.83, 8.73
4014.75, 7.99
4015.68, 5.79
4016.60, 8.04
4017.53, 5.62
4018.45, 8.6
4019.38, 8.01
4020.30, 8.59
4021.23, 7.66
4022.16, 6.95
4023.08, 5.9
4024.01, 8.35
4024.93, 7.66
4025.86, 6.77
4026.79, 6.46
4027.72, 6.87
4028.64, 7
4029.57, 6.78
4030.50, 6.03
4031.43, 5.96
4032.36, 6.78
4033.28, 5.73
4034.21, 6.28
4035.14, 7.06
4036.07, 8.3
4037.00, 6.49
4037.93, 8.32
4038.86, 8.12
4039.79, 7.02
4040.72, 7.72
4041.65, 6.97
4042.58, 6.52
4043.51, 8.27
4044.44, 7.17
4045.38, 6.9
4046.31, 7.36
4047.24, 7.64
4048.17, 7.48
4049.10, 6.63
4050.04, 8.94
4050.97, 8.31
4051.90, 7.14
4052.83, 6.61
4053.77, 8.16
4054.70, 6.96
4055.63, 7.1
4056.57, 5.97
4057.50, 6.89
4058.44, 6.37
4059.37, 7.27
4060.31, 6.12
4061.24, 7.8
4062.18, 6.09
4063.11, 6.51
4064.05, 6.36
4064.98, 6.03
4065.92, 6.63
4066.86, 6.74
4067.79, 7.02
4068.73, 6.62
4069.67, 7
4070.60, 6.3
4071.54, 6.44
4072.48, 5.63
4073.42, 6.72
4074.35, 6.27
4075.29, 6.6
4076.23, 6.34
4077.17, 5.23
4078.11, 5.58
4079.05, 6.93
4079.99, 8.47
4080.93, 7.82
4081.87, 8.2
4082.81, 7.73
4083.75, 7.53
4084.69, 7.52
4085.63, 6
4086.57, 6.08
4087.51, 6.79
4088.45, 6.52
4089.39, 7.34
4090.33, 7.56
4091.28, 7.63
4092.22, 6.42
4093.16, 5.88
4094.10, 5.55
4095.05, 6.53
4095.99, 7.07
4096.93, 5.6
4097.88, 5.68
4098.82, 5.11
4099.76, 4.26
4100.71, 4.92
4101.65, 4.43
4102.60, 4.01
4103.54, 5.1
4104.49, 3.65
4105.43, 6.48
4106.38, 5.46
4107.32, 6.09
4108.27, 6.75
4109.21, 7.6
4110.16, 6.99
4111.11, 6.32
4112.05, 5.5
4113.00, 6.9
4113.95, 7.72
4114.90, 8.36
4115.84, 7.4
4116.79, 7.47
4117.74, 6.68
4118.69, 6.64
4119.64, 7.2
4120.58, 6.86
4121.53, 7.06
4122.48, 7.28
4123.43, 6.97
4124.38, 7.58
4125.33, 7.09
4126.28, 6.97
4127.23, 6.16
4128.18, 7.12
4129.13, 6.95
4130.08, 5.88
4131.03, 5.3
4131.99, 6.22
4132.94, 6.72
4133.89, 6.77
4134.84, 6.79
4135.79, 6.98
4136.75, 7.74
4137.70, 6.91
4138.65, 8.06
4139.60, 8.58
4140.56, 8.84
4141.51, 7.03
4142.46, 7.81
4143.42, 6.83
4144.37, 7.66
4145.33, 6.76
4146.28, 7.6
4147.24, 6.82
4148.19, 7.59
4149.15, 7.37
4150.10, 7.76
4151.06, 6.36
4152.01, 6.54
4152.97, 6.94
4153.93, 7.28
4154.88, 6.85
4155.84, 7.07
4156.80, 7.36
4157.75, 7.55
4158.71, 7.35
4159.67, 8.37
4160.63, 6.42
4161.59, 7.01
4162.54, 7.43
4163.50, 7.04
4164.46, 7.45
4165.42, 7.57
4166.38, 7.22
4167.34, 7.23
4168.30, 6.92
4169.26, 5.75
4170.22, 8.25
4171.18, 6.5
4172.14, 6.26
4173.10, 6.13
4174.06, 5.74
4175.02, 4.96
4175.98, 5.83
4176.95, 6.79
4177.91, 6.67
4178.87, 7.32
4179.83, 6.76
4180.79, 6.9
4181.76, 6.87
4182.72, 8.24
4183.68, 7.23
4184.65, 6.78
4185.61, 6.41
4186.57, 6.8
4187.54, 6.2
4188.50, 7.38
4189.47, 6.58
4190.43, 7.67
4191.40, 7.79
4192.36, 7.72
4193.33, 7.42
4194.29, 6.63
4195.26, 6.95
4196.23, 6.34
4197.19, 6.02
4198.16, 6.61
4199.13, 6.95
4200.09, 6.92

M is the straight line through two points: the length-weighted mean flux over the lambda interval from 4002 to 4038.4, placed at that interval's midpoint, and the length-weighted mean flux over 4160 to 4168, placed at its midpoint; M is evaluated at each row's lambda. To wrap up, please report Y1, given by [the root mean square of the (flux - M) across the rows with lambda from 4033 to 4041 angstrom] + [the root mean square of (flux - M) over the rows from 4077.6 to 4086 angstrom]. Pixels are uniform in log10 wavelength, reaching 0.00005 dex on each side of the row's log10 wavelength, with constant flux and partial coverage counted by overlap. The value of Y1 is 1.82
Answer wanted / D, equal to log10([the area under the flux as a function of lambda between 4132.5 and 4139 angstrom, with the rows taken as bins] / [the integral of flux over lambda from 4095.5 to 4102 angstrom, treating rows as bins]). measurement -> 0.13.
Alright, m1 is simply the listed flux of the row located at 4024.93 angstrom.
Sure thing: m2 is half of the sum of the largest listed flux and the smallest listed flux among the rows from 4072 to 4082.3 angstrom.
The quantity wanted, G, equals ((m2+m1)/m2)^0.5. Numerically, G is 1.455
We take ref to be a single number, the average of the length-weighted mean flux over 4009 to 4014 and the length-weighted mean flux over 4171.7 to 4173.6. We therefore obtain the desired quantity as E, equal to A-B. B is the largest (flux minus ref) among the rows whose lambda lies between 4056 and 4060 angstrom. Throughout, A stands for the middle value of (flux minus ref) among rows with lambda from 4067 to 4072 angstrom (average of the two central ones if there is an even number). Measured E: -0.65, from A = -0.4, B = 0.24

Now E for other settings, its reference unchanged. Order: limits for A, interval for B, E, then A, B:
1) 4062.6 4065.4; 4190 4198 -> -1.43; -0.7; 0.76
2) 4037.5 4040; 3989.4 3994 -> 0.67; 1.1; 0.42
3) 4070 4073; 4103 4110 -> -1.30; -0.7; 0.57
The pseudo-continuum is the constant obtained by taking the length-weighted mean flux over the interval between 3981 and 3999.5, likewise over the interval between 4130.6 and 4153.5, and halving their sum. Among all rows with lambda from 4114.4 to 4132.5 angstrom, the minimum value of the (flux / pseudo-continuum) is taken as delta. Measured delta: 0.767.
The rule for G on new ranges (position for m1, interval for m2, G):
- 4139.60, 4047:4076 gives 1.476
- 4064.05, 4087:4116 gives 1.435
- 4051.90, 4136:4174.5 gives 1.407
